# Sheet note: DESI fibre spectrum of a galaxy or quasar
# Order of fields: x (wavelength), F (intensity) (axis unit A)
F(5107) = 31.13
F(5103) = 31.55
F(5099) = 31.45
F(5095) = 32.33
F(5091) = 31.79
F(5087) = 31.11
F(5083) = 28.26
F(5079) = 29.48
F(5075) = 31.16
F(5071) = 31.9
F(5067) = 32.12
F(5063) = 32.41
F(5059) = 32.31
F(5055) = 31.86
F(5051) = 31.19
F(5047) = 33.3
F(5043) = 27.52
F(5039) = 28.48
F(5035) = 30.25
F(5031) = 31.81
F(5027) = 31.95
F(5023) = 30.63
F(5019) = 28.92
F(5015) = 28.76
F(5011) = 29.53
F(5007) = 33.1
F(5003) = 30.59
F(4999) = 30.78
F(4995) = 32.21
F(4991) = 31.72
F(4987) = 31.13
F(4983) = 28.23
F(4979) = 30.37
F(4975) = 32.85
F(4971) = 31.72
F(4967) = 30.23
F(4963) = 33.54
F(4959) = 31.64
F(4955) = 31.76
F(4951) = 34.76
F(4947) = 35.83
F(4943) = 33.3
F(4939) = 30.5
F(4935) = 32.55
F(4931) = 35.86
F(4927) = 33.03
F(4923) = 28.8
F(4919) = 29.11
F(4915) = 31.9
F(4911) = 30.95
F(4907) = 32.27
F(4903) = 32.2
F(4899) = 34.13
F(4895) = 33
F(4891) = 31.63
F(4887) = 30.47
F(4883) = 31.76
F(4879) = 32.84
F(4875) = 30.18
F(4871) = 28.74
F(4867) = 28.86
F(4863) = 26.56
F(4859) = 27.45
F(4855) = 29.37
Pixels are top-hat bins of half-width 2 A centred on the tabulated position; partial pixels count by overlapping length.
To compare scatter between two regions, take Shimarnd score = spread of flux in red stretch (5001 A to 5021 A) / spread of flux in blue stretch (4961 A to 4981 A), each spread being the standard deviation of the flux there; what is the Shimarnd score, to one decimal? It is 1.2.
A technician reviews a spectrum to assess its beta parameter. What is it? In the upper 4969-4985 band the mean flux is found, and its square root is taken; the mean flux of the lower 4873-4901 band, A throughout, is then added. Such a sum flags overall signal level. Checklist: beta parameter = 37.55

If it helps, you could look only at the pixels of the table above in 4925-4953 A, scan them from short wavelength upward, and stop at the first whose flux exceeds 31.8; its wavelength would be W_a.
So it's 4927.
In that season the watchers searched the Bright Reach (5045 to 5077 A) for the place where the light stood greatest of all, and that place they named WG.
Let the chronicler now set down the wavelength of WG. 5047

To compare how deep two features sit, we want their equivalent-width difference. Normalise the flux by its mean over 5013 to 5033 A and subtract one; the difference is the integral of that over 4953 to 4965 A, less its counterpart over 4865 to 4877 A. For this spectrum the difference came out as 1.2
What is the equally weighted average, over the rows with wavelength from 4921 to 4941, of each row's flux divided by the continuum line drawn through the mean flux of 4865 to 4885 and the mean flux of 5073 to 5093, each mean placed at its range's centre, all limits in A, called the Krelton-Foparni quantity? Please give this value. 1.056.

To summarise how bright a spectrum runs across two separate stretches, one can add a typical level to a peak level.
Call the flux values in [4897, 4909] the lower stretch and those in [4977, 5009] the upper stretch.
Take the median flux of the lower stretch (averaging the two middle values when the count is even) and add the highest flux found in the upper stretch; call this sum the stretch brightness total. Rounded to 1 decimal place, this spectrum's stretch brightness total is 65.4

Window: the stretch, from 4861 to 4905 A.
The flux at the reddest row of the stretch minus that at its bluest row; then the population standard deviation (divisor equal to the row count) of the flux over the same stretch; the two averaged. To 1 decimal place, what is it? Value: 3.9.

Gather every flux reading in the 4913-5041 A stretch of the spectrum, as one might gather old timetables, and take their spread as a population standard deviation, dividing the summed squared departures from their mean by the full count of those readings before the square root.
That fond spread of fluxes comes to 2.0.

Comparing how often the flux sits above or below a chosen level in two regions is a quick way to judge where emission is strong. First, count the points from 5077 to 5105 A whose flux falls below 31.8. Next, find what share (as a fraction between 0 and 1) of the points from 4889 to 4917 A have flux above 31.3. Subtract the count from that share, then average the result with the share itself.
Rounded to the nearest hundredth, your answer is -2.14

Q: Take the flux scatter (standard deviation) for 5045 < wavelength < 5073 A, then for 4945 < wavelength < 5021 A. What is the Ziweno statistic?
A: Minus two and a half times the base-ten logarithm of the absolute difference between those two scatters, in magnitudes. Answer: -0.3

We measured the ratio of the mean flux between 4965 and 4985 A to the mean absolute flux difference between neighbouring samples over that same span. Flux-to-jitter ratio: 17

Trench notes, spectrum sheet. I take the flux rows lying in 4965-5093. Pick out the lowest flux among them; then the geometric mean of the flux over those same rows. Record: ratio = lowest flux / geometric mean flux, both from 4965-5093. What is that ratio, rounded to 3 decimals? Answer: 0.893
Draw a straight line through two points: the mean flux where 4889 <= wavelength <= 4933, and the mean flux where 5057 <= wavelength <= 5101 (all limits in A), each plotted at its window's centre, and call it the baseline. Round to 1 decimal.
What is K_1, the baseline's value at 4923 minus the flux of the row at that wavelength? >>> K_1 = 3.2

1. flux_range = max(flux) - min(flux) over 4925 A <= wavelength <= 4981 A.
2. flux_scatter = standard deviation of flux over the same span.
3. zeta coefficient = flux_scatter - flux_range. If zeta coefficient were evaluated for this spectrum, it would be -3.8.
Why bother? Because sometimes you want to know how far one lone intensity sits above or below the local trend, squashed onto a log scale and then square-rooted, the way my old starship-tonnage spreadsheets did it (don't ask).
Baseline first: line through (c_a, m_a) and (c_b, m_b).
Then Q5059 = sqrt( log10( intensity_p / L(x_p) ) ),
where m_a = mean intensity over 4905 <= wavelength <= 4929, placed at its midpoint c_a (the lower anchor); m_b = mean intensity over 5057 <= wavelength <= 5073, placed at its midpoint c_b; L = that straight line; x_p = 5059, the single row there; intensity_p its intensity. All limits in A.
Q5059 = 0.048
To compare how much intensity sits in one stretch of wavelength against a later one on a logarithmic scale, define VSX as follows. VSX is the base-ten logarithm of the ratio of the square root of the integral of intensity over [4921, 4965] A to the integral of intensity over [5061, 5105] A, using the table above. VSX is -1.56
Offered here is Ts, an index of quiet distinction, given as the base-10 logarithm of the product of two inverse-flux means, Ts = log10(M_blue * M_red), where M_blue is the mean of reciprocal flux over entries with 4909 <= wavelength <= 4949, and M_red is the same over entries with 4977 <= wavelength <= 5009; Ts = -3.00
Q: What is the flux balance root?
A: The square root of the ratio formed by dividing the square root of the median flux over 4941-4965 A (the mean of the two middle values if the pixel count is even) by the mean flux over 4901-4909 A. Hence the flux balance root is 0.423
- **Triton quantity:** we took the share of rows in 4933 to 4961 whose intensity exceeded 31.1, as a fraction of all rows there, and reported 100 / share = 117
